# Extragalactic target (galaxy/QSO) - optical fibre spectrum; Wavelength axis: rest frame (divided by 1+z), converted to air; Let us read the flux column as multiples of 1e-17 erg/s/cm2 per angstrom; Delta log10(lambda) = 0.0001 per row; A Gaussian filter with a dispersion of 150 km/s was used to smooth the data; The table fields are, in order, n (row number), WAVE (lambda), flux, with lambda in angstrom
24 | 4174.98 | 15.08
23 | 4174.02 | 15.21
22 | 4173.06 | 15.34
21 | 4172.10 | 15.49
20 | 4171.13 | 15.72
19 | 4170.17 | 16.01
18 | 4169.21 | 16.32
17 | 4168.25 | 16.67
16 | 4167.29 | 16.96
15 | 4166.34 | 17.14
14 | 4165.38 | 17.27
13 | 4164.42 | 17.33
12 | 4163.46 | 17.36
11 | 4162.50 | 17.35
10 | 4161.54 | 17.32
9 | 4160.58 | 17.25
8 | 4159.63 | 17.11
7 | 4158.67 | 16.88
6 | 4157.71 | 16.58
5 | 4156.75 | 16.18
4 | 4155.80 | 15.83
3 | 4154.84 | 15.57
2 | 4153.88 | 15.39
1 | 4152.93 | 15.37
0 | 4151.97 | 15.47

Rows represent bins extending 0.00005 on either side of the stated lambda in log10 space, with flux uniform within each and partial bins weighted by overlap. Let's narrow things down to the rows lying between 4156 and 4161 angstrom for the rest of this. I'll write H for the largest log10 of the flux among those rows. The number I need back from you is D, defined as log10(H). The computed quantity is 0.092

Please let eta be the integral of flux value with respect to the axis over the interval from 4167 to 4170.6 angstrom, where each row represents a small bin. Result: 59.3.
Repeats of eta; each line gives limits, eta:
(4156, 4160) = 66.5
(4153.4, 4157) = 56.7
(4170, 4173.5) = 54.5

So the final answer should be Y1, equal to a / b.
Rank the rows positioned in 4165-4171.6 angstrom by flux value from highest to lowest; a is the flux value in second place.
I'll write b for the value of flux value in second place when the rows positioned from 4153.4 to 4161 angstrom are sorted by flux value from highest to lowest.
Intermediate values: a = 17.14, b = 17.11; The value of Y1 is 1.00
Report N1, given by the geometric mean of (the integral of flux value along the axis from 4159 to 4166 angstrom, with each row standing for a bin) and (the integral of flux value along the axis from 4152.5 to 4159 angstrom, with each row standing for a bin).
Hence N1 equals 112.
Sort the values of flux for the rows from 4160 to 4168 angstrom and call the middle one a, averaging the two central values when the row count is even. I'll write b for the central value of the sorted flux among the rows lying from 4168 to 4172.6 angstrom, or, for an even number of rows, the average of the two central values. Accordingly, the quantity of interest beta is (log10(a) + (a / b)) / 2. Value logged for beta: 1.16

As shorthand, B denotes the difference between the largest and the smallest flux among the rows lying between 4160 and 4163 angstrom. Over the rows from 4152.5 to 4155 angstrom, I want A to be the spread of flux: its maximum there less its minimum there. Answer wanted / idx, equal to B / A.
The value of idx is 0.5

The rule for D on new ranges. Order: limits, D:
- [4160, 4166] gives 0.093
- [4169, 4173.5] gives 0.084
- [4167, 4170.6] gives 0.090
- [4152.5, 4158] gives 0.086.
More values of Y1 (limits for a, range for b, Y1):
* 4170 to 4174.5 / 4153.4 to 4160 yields 0.93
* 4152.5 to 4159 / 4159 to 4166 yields 0.96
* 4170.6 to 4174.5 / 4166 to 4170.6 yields 0.91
